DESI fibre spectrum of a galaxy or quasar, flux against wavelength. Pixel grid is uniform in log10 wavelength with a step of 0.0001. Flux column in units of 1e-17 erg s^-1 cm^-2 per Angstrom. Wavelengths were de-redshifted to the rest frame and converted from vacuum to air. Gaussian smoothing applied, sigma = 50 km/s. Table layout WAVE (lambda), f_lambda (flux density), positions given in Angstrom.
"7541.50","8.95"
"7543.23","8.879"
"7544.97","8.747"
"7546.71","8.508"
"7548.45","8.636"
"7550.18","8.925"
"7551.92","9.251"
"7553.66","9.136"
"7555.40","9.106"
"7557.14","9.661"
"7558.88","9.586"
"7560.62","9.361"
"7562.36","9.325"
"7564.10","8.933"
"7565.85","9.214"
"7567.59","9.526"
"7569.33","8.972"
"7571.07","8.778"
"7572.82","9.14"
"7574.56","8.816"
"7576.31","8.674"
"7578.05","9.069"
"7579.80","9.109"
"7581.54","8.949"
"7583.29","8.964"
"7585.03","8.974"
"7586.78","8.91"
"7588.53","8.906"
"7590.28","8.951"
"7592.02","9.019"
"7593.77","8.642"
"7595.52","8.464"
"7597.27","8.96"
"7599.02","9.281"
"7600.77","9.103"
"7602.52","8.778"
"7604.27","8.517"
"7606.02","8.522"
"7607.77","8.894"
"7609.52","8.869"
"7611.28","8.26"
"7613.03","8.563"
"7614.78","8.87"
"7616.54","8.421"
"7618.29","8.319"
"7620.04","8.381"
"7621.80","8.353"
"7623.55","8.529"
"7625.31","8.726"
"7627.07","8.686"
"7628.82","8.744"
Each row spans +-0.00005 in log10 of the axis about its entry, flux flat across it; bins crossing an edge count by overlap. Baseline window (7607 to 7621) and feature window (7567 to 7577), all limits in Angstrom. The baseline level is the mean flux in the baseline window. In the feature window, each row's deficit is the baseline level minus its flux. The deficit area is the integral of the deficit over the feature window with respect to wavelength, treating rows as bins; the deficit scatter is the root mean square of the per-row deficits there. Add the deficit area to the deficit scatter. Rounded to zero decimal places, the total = -4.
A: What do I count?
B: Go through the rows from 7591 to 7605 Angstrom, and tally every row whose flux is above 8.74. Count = 5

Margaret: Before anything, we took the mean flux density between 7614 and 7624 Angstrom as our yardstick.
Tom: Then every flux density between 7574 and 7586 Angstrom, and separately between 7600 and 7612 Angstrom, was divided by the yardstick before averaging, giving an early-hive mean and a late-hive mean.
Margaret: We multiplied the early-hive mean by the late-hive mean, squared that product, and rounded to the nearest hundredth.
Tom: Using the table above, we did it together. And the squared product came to 1.17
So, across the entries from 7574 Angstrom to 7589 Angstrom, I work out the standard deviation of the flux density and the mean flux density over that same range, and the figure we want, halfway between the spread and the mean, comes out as 4.53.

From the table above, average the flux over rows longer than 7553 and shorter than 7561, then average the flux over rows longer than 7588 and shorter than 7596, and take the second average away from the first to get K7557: 0.6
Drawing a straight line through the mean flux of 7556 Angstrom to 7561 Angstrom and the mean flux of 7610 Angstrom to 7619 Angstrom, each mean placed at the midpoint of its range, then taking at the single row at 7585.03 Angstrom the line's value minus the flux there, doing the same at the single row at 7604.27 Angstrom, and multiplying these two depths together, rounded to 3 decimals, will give 0.012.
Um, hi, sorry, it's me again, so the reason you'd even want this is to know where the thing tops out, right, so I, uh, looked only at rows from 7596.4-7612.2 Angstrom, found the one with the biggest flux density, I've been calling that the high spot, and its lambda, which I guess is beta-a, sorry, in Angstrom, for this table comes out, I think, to 7599.02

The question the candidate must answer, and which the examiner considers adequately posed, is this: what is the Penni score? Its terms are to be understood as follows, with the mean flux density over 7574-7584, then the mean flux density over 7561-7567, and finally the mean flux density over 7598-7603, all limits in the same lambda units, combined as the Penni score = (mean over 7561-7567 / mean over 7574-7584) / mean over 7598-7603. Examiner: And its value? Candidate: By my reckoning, 0.113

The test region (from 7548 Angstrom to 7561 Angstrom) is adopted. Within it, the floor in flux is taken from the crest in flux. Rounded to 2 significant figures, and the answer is 1.0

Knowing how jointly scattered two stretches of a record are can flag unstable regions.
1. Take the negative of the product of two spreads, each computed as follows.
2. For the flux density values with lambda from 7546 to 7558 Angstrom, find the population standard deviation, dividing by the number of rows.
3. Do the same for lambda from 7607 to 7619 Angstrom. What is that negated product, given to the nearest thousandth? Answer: -0.092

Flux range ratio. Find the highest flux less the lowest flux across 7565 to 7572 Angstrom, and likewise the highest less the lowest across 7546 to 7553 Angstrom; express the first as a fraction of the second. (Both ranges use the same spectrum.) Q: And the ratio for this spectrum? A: 1.0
